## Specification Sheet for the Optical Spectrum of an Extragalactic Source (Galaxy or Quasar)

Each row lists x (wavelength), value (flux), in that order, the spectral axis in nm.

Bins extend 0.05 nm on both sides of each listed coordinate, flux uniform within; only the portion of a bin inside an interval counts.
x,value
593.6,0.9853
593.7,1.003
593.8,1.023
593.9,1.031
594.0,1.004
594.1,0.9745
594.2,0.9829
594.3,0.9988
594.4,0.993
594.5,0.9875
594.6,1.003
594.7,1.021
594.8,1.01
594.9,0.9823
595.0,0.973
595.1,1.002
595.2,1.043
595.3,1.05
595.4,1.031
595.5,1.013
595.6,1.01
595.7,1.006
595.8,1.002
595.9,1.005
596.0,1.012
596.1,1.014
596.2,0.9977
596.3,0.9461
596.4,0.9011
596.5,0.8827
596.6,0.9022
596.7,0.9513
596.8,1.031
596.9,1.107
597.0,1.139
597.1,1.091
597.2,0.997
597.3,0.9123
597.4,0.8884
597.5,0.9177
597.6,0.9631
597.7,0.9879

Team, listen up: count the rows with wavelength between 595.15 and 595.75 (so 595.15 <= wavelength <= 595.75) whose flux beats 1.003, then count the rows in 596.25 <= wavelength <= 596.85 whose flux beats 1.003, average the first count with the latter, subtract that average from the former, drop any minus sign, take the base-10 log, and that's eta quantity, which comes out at 0.40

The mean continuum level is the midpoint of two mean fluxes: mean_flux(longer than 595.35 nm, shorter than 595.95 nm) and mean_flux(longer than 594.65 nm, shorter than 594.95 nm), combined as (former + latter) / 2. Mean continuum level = 1.008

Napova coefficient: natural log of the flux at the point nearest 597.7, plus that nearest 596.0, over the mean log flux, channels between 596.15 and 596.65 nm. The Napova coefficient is 0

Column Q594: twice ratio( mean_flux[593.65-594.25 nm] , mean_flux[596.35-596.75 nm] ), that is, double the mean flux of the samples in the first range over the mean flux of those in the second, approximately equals 2.21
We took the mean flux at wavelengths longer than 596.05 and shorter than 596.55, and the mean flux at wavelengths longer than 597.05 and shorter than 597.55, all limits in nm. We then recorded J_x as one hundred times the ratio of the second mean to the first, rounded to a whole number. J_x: 101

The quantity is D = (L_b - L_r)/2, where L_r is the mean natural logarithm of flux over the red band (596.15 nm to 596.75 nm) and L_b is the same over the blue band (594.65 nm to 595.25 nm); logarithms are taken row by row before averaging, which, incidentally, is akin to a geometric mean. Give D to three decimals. 0.039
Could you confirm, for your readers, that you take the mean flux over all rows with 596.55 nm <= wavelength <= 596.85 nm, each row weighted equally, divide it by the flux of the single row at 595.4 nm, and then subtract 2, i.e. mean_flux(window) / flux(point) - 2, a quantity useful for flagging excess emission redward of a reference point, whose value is -1.07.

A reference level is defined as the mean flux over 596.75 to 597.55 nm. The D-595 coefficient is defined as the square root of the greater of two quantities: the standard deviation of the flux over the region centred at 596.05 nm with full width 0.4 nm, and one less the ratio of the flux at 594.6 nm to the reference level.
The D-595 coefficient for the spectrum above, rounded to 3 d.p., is 0.086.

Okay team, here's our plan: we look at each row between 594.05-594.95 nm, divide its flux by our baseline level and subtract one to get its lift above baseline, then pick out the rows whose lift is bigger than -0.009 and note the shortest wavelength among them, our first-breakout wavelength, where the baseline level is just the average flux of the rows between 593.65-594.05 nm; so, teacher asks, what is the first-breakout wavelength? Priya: 594.7 nm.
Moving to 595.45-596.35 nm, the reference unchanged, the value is 595.5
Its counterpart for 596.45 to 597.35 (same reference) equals 596.8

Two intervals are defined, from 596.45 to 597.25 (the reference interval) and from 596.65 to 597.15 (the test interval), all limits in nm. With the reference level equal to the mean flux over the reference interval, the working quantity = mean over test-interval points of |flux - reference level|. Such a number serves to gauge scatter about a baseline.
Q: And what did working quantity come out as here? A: 0.076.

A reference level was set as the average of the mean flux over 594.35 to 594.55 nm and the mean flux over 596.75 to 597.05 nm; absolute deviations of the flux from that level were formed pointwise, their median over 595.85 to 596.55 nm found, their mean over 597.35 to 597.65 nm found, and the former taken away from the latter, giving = 0.075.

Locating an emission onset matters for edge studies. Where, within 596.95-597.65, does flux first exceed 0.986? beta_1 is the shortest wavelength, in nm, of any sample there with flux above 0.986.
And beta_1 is 597.0 nm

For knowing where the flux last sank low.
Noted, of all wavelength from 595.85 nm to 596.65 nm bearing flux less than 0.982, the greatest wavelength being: 596.6 nm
